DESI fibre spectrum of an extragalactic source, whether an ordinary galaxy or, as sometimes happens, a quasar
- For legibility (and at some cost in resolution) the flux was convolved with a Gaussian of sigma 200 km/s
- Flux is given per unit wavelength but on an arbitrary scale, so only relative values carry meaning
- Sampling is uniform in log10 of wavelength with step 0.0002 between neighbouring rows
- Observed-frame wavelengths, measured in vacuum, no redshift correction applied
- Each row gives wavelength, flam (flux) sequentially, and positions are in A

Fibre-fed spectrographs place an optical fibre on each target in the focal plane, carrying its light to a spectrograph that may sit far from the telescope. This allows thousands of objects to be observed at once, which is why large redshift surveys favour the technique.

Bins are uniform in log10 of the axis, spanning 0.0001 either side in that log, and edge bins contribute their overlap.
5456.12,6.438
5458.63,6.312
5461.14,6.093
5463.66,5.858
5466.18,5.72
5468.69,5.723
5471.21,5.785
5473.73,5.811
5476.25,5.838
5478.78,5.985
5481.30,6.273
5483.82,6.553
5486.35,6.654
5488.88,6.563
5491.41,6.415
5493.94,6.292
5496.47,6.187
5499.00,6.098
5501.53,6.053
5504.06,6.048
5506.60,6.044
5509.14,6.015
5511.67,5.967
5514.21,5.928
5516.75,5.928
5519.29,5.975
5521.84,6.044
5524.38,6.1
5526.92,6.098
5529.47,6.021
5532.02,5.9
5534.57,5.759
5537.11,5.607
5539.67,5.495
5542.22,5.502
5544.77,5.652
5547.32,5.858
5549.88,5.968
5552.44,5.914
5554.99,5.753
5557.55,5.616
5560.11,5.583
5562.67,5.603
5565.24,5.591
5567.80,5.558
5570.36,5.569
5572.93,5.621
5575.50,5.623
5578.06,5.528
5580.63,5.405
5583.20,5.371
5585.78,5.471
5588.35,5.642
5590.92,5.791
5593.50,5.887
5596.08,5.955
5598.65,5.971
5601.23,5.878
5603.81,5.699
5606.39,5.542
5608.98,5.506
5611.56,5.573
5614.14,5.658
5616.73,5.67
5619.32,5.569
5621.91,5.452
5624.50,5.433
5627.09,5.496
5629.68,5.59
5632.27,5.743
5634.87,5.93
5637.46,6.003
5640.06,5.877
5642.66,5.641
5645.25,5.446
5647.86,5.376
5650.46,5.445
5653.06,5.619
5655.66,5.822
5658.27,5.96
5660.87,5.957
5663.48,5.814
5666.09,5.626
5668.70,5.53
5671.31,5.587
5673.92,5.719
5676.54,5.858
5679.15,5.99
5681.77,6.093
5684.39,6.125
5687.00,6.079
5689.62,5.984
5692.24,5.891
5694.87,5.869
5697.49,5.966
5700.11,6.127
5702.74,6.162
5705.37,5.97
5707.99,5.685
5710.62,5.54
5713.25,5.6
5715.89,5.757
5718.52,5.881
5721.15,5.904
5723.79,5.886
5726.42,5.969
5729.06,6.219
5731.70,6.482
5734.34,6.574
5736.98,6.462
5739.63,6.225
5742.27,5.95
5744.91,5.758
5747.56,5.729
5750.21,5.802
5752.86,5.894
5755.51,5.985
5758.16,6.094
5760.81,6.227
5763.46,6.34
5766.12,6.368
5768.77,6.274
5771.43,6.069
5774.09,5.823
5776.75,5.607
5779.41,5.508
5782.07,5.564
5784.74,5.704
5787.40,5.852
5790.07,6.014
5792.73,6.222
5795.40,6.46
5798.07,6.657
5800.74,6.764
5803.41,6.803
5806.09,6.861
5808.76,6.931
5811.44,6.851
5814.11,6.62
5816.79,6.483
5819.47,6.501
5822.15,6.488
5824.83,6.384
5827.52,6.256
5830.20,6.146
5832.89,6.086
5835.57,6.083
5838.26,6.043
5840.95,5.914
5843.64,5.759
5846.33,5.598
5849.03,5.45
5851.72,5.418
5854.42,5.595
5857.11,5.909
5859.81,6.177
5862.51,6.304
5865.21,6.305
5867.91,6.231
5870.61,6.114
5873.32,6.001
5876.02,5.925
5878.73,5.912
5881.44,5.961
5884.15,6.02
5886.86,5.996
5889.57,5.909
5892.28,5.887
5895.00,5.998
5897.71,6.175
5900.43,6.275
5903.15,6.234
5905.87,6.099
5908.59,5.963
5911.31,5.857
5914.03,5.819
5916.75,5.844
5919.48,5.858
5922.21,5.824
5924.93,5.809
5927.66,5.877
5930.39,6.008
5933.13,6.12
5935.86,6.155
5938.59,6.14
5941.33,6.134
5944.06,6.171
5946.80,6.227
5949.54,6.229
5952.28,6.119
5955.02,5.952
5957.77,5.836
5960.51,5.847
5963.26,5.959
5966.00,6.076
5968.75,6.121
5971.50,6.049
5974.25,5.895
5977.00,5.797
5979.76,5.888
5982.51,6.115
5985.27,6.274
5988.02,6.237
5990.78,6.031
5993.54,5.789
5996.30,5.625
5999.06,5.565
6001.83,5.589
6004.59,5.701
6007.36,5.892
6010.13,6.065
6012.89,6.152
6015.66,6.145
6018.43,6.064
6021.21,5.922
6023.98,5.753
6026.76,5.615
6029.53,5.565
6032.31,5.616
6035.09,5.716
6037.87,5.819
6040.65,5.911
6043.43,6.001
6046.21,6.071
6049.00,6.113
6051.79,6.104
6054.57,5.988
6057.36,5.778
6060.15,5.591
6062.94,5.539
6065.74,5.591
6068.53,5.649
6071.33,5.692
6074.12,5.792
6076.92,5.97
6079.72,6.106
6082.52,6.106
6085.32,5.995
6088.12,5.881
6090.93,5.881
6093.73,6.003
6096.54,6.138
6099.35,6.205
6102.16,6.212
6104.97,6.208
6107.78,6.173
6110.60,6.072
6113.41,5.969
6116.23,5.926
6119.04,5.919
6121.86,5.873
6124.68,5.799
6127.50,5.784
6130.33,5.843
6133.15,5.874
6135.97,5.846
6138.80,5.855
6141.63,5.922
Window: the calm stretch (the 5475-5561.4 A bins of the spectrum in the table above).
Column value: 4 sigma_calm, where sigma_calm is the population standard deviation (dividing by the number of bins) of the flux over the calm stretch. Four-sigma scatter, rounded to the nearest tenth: 1.1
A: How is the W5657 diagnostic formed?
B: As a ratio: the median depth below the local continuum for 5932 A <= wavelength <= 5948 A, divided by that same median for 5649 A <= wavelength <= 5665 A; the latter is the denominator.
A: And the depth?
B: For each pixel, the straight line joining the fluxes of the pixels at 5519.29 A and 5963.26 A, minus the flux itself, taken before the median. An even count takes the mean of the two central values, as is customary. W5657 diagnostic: -1.2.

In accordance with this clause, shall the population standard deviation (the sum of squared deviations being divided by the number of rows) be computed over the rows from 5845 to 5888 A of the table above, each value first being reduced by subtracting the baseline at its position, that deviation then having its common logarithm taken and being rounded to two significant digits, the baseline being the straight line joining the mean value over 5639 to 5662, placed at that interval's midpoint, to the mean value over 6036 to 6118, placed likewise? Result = -0.57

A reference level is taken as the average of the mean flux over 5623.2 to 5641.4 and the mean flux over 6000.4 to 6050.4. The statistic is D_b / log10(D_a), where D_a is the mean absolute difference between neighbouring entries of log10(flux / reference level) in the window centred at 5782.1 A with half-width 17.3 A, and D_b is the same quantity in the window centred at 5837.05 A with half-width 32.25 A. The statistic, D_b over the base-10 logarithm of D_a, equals -0.0042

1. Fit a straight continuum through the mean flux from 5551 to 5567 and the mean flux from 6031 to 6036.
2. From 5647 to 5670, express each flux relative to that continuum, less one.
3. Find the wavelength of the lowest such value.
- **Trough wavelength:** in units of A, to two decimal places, 5647.86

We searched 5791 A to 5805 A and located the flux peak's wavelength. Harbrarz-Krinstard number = 5803.41 A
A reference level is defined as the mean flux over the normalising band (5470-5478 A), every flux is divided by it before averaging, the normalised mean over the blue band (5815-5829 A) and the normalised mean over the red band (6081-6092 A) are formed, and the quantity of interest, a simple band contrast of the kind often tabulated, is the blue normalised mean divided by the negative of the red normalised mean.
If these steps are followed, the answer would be -1.08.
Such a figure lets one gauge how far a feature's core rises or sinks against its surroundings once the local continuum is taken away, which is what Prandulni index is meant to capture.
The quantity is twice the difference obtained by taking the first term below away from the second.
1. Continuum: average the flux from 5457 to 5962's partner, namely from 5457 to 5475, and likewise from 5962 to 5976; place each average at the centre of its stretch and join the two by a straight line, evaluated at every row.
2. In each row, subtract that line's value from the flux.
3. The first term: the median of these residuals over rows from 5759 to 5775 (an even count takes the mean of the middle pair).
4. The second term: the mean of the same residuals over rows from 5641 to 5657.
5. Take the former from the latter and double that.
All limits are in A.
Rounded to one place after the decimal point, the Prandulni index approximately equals -1.3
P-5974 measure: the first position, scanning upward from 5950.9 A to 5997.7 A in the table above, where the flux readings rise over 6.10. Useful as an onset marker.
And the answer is 5952.28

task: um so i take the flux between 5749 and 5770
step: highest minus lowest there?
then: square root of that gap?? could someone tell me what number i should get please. 0.75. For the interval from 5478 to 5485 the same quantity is 0.75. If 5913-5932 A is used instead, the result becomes 0.45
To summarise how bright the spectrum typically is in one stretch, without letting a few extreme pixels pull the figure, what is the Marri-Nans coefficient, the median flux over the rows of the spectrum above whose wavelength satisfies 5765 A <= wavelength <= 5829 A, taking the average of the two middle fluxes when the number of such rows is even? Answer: 6.38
